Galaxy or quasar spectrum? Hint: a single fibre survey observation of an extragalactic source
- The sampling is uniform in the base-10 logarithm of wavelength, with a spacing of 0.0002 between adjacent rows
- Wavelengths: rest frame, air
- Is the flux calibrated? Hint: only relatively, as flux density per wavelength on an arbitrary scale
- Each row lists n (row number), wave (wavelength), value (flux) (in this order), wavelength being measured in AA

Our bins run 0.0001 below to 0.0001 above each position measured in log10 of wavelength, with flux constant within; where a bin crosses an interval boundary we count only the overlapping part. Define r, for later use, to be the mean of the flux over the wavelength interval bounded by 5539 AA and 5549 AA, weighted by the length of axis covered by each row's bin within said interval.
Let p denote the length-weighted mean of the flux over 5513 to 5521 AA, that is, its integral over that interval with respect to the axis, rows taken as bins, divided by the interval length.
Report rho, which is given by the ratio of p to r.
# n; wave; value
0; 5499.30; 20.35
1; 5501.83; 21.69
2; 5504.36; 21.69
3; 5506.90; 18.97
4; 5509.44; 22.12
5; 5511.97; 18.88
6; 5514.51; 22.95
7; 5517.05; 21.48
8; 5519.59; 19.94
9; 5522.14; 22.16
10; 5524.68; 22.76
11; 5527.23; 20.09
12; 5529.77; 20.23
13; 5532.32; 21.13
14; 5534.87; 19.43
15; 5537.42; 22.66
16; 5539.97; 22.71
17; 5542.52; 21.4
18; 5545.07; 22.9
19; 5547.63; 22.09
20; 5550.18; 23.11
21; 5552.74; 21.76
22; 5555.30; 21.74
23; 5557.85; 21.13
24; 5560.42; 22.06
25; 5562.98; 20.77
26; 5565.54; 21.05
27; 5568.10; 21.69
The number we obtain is 0.96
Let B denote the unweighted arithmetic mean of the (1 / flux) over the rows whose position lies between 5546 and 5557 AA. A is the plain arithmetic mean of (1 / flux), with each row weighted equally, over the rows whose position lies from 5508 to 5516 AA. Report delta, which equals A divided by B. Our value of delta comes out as 1.05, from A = 0.0472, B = 0.0451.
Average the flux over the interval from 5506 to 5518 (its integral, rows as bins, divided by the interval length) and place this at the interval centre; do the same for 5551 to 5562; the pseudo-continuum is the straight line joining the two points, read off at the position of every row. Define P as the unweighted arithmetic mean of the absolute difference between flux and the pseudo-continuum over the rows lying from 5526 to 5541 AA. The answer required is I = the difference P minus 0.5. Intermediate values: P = 1.1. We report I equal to 0.62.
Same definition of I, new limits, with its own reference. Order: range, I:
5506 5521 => 0.95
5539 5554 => 0.33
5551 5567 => -0.01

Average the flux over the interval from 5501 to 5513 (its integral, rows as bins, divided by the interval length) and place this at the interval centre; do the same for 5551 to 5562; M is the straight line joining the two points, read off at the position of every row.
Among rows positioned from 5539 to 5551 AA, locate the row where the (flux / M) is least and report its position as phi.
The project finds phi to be 5542.52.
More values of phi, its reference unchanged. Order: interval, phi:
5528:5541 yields 5534.87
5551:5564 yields 5562.98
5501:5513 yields 5511.97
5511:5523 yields 5511.97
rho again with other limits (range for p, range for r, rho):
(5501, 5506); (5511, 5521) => 1.03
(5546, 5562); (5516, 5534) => 1.04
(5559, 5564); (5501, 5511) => 1.02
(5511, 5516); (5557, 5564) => 0.99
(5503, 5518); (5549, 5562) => 0.96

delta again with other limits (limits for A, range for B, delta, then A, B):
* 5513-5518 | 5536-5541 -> 1.02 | 0.0451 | 0.0441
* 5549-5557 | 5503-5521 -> 0.94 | 0.0451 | 0.0482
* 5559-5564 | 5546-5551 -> 1.06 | 0.0467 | 0.0443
